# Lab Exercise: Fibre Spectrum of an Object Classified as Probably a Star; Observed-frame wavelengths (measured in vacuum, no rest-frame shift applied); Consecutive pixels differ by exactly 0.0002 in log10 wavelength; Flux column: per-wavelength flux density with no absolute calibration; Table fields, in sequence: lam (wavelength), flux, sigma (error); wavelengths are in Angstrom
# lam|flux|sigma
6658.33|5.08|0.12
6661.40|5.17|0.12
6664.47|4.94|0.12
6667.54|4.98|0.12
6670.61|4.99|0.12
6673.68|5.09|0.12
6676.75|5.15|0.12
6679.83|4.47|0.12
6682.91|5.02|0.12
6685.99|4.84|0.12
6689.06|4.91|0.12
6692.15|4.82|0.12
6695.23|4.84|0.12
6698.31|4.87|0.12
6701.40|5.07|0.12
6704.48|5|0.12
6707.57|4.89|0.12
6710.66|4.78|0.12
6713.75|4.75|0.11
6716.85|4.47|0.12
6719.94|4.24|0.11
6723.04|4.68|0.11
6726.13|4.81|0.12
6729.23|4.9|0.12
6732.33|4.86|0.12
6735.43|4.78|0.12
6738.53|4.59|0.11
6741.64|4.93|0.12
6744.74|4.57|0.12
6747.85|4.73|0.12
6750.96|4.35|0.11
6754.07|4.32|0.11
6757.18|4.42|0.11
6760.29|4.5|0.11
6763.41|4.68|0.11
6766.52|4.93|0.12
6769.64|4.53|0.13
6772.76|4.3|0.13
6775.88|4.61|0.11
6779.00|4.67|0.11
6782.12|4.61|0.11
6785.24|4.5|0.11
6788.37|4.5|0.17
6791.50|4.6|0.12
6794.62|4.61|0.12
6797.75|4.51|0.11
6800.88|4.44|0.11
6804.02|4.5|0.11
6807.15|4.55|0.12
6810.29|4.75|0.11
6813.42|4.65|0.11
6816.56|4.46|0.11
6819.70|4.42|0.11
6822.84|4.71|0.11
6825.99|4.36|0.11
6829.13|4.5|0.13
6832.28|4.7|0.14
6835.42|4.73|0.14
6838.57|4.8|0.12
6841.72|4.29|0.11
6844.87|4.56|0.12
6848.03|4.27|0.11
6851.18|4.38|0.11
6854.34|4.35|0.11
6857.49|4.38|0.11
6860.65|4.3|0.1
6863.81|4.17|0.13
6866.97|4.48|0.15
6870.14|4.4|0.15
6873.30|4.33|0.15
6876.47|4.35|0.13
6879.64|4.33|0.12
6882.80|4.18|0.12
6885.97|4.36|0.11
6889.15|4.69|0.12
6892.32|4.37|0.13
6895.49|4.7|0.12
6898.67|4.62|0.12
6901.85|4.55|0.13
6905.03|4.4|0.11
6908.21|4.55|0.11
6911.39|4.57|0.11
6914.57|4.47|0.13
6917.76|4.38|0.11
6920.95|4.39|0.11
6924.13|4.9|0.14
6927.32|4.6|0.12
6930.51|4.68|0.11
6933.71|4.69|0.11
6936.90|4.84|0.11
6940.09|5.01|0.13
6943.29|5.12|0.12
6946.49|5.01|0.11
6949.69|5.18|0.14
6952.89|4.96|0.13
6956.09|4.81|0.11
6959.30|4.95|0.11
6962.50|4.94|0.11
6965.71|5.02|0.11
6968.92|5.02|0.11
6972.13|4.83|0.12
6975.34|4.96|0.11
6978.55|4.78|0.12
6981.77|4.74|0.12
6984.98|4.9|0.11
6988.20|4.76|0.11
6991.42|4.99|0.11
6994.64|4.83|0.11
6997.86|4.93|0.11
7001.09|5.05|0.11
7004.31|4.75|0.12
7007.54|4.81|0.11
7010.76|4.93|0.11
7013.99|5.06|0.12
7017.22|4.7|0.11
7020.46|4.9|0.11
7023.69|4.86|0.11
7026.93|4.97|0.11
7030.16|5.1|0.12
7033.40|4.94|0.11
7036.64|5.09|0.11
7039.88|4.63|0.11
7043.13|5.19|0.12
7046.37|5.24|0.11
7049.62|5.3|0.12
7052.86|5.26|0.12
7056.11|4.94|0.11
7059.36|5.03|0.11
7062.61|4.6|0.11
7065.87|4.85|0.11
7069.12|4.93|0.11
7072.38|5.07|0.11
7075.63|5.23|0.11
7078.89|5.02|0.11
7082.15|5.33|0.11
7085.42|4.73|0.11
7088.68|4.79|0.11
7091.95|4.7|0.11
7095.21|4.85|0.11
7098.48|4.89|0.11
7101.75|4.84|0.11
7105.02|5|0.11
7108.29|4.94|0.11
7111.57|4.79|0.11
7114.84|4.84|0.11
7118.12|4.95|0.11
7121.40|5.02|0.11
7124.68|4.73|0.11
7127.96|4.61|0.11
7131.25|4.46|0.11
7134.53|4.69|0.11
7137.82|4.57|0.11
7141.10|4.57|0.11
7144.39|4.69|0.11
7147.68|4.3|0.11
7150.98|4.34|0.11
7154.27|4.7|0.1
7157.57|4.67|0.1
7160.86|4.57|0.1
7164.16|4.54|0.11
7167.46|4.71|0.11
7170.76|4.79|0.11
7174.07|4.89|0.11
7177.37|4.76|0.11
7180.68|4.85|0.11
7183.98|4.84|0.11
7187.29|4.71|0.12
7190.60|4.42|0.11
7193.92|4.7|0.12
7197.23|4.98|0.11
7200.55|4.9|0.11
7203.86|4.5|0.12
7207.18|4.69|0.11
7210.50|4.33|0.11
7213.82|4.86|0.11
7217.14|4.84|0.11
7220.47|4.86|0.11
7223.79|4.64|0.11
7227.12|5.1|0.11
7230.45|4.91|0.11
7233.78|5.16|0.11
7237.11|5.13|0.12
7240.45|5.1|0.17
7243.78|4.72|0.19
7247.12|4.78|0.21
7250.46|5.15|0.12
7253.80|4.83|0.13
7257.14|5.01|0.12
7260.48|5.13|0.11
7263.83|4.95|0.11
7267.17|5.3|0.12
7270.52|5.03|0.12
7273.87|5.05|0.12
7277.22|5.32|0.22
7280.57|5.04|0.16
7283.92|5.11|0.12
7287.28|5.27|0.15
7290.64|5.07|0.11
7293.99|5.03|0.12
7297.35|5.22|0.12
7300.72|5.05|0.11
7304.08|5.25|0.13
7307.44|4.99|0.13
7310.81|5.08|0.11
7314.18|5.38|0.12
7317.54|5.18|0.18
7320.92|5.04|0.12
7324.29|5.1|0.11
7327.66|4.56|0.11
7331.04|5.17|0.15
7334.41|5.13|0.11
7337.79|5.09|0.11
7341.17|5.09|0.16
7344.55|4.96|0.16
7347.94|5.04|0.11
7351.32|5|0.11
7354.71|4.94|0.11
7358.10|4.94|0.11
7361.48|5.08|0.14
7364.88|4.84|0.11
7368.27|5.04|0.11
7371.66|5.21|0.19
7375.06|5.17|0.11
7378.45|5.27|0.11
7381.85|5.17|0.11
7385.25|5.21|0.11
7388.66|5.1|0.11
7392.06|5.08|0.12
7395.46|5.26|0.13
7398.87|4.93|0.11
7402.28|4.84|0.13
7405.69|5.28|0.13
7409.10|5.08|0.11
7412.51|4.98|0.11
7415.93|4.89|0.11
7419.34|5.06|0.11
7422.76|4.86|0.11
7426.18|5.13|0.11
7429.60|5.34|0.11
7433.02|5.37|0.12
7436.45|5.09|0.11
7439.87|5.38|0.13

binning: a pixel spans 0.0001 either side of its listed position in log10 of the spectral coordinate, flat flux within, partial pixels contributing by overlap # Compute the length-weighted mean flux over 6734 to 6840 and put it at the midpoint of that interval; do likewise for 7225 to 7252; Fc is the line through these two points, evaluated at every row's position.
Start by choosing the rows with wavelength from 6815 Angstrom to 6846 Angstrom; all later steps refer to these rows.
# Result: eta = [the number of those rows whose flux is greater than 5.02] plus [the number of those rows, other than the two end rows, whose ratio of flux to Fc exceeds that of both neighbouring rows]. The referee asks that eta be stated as 2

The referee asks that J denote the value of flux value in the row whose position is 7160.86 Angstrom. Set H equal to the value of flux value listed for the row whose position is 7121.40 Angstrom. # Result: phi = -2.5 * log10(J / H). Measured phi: 0.10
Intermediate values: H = 5.02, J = 4.57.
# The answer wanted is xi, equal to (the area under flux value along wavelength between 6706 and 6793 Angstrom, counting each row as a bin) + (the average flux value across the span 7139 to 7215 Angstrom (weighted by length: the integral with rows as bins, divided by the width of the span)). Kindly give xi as 407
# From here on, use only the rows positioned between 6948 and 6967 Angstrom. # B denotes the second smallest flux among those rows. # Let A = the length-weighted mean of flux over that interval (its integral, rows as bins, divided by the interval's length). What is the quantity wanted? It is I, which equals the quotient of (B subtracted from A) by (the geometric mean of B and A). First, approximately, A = 4.98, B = 4.94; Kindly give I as 0.007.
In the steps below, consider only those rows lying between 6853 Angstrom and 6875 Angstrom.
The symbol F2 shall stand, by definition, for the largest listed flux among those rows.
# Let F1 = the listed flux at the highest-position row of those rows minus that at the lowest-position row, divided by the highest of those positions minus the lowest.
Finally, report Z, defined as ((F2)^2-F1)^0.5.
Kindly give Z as 4.5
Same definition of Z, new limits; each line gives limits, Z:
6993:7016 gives 5.1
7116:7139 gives 5.0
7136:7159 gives 4.7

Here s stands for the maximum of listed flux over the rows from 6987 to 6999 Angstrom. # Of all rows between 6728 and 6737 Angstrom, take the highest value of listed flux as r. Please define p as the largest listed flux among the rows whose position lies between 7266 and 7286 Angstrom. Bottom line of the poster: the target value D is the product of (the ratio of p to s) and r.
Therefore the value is 5.22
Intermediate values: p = 5.32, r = 4.9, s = 4.99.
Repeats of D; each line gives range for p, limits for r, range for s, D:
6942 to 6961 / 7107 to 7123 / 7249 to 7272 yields 4.91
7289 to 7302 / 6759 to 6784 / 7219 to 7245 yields 4.99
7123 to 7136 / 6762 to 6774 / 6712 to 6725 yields 4.91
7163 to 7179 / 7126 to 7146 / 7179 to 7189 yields 4.73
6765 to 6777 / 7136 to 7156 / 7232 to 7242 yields 4.49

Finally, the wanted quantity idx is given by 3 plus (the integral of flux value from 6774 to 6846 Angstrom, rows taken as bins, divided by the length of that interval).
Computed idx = 7.6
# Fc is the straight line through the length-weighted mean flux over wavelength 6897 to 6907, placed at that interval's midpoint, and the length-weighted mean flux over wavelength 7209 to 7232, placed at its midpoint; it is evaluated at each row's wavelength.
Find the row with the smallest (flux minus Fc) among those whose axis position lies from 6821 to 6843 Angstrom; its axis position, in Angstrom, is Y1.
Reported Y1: 6841.72 Angstrom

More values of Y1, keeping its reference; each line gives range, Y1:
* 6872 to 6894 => 6882.80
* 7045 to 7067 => 7062.61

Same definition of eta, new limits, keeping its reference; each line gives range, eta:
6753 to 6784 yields 2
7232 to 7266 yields 7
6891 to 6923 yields 2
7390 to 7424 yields 8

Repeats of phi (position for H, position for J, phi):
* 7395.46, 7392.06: 0.04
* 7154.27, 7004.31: -0.01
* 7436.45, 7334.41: -0.01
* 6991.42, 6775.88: 0.09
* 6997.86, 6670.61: -0.01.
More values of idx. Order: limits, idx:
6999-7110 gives 8.0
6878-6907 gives 7.5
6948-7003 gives 7.9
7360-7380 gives 8.1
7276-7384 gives 8.1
